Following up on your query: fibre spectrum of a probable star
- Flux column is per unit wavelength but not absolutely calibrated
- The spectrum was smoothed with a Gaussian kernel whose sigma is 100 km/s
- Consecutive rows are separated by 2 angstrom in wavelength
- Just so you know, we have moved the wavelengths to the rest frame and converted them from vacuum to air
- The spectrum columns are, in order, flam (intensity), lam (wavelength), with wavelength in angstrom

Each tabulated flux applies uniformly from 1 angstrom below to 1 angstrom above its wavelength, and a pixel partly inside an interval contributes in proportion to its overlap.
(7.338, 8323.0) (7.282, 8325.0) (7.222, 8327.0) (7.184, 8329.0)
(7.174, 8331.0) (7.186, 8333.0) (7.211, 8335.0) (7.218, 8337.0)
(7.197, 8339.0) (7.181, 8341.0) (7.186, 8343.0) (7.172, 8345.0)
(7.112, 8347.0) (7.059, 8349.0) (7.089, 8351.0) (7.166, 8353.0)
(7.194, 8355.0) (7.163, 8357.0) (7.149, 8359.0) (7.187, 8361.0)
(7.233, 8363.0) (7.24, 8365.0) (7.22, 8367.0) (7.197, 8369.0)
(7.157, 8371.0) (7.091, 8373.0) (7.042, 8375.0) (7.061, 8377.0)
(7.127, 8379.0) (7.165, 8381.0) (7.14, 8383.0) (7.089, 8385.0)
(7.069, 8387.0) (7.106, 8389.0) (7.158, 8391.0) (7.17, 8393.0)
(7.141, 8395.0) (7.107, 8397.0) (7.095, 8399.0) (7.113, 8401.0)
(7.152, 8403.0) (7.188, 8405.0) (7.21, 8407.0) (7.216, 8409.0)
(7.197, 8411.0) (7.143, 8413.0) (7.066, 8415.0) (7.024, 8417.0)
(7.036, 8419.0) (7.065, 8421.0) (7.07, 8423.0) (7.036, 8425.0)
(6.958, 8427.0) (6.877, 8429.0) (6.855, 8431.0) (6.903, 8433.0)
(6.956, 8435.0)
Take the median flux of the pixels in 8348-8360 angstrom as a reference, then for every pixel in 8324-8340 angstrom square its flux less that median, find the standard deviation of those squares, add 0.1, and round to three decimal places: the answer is 0.105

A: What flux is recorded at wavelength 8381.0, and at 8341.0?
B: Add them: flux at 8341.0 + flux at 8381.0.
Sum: 14.3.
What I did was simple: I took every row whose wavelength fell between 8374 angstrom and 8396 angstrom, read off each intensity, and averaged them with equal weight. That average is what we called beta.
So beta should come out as 7.12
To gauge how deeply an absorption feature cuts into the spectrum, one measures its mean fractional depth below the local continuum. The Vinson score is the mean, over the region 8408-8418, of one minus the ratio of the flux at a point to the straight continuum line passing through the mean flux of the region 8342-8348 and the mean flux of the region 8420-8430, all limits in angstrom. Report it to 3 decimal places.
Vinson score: -0.015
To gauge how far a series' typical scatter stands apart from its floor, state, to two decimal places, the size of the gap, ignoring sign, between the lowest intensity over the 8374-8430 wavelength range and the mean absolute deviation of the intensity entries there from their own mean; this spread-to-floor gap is 6.82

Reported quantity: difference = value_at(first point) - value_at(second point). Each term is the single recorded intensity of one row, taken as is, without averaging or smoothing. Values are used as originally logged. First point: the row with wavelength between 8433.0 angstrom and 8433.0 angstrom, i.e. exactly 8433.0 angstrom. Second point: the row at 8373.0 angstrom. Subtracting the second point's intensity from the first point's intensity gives -0.19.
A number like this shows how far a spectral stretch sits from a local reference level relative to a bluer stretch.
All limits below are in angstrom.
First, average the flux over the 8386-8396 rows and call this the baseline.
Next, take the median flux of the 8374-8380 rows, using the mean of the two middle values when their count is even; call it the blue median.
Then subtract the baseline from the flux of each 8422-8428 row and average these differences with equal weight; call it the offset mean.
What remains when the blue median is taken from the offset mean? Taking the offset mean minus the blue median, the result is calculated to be -7.168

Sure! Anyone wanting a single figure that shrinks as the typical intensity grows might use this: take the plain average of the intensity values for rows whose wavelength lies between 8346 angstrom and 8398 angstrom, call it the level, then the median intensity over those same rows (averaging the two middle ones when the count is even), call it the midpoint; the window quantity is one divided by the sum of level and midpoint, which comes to 0.0700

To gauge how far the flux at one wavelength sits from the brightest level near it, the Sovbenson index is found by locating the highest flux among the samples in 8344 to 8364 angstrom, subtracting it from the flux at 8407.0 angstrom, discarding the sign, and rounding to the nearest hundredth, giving 0.02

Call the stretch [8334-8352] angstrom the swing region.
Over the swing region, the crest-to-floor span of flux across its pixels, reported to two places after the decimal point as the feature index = 0.16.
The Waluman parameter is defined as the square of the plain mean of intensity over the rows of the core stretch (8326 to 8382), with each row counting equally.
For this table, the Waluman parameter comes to 51.3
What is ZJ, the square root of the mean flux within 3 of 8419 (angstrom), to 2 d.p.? 2.65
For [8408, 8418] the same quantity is 2.67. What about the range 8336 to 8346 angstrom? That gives 2.68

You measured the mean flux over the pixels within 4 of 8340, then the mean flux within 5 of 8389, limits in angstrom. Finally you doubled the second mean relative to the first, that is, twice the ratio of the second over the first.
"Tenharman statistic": 1.98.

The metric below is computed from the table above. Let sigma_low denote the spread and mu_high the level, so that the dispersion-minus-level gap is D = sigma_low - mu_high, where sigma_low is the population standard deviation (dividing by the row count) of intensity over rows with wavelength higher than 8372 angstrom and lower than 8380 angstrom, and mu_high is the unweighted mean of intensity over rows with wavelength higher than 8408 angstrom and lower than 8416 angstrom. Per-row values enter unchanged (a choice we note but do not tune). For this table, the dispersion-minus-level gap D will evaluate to -7.12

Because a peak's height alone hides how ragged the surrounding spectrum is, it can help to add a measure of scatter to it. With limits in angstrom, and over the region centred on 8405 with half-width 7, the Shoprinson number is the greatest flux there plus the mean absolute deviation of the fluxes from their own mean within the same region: 7.26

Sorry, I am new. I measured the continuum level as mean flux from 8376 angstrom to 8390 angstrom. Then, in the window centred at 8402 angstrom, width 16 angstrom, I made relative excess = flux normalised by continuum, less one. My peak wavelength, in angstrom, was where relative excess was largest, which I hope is 8409.0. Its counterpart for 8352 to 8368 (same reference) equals 8365.0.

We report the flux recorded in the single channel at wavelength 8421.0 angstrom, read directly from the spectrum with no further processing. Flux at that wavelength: 7.065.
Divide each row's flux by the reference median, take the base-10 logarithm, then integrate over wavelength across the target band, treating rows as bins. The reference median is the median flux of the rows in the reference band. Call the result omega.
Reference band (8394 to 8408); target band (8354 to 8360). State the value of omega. 0.01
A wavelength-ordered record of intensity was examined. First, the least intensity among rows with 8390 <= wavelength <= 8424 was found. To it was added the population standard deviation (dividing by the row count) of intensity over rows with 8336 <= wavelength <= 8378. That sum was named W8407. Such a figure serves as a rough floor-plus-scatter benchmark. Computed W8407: 7.08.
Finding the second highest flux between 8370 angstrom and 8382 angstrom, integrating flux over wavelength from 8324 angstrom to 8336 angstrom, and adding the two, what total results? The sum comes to 93.7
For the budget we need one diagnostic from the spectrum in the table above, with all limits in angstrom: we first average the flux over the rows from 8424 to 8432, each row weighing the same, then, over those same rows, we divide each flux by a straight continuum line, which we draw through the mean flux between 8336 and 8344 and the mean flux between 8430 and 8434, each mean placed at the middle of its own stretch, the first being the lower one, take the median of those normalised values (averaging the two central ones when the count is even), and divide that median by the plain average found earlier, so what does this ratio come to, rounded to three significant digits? 0.145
